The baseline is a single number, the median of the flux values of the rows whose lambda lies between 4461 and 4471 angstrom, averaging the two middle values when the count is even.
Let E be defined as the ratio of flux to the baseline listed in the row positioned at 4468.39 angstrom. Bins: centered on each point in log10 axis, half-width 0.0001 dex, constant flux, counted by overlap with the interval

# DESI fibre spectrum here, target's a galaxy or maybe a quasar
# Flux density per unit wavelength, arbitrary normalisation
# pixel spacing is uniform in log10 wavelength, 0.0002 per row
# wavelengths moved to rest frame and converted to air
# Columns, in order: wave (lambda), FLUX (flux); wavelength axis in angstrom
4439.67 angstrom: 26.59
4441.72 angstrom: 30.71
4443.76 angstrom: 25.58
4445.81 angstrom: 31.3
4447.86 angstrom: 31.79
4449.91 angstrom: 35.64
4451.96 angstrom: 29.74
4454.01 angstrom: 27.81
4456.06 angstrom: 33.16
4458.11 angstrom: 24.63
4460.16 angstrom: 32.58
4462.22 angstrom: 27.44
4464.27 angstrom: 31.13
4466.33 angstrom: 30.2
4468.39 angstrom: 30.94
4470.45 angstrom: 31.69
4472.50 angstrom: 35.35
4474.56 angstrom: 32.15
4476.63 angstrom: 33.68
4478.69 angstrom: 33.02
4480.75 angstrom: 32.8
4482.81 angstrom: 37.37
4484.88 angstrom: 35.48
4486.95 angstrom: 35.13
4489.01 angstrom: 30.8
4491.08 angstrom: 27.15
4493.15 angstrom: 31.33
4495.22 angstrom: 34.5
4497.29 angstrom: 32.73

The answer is 1.00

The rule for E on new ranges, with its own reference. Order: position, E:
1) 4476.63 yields 1.09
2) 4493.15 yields 1.01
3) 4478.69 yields 1.07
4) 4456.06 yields 1.07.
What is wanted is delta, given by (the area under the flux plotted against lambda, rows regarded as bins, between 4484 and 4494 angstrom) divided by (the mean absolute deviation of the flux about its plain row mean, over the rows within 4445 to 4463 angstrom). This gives 118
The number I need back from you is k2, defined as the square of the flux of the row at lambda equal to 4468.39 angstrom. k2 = 957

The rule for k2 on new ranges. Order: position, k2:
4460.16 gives 1061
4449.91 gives 1270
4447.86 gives 1011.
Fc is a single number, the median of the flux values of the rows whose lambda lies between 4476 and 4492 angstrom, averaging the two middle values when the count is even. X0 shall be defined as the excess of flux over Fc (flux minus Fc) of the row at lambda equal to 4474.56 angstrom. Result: -1.2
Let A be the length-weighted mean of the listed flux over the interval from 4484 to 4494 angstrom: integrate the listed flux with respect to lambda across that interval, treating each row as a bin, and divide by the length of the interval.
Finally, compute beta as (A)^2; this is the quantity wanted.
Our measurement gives 1020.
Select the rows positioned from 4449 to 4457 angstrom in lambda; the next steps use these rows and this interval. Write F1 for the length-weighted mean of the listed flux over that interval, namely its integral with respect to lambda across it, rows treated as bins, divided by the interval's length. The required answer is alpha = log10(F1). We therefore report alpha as 1.499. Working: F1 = 31.5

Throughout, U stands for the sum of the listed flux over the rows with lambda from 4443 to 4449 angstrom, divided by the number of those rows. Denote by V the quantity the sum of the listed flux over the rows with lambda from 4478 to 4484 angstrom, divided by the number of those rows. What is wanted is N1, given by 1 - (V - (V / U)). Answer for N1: -32.2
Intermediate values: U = 29.6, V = 34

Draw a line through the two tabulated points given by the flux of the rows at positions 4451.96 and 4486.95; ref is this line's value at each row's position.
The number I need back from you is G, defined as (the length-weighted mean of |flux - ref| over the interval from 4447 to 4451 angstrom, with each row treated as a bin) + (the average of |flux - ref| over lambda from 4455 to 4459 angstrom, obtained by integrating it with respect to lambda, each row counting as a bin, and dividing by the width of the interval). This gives 8.8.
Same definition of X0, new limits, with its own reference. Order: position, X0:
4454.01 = -5.5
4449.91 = 2.3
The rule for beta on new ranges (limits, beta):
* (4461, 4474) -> 973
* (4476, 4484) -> 1176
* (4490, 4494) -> 849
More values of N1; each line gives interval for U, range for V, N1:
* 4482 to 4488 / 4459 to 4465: -28.5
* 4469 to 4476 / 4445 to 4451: -30.9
